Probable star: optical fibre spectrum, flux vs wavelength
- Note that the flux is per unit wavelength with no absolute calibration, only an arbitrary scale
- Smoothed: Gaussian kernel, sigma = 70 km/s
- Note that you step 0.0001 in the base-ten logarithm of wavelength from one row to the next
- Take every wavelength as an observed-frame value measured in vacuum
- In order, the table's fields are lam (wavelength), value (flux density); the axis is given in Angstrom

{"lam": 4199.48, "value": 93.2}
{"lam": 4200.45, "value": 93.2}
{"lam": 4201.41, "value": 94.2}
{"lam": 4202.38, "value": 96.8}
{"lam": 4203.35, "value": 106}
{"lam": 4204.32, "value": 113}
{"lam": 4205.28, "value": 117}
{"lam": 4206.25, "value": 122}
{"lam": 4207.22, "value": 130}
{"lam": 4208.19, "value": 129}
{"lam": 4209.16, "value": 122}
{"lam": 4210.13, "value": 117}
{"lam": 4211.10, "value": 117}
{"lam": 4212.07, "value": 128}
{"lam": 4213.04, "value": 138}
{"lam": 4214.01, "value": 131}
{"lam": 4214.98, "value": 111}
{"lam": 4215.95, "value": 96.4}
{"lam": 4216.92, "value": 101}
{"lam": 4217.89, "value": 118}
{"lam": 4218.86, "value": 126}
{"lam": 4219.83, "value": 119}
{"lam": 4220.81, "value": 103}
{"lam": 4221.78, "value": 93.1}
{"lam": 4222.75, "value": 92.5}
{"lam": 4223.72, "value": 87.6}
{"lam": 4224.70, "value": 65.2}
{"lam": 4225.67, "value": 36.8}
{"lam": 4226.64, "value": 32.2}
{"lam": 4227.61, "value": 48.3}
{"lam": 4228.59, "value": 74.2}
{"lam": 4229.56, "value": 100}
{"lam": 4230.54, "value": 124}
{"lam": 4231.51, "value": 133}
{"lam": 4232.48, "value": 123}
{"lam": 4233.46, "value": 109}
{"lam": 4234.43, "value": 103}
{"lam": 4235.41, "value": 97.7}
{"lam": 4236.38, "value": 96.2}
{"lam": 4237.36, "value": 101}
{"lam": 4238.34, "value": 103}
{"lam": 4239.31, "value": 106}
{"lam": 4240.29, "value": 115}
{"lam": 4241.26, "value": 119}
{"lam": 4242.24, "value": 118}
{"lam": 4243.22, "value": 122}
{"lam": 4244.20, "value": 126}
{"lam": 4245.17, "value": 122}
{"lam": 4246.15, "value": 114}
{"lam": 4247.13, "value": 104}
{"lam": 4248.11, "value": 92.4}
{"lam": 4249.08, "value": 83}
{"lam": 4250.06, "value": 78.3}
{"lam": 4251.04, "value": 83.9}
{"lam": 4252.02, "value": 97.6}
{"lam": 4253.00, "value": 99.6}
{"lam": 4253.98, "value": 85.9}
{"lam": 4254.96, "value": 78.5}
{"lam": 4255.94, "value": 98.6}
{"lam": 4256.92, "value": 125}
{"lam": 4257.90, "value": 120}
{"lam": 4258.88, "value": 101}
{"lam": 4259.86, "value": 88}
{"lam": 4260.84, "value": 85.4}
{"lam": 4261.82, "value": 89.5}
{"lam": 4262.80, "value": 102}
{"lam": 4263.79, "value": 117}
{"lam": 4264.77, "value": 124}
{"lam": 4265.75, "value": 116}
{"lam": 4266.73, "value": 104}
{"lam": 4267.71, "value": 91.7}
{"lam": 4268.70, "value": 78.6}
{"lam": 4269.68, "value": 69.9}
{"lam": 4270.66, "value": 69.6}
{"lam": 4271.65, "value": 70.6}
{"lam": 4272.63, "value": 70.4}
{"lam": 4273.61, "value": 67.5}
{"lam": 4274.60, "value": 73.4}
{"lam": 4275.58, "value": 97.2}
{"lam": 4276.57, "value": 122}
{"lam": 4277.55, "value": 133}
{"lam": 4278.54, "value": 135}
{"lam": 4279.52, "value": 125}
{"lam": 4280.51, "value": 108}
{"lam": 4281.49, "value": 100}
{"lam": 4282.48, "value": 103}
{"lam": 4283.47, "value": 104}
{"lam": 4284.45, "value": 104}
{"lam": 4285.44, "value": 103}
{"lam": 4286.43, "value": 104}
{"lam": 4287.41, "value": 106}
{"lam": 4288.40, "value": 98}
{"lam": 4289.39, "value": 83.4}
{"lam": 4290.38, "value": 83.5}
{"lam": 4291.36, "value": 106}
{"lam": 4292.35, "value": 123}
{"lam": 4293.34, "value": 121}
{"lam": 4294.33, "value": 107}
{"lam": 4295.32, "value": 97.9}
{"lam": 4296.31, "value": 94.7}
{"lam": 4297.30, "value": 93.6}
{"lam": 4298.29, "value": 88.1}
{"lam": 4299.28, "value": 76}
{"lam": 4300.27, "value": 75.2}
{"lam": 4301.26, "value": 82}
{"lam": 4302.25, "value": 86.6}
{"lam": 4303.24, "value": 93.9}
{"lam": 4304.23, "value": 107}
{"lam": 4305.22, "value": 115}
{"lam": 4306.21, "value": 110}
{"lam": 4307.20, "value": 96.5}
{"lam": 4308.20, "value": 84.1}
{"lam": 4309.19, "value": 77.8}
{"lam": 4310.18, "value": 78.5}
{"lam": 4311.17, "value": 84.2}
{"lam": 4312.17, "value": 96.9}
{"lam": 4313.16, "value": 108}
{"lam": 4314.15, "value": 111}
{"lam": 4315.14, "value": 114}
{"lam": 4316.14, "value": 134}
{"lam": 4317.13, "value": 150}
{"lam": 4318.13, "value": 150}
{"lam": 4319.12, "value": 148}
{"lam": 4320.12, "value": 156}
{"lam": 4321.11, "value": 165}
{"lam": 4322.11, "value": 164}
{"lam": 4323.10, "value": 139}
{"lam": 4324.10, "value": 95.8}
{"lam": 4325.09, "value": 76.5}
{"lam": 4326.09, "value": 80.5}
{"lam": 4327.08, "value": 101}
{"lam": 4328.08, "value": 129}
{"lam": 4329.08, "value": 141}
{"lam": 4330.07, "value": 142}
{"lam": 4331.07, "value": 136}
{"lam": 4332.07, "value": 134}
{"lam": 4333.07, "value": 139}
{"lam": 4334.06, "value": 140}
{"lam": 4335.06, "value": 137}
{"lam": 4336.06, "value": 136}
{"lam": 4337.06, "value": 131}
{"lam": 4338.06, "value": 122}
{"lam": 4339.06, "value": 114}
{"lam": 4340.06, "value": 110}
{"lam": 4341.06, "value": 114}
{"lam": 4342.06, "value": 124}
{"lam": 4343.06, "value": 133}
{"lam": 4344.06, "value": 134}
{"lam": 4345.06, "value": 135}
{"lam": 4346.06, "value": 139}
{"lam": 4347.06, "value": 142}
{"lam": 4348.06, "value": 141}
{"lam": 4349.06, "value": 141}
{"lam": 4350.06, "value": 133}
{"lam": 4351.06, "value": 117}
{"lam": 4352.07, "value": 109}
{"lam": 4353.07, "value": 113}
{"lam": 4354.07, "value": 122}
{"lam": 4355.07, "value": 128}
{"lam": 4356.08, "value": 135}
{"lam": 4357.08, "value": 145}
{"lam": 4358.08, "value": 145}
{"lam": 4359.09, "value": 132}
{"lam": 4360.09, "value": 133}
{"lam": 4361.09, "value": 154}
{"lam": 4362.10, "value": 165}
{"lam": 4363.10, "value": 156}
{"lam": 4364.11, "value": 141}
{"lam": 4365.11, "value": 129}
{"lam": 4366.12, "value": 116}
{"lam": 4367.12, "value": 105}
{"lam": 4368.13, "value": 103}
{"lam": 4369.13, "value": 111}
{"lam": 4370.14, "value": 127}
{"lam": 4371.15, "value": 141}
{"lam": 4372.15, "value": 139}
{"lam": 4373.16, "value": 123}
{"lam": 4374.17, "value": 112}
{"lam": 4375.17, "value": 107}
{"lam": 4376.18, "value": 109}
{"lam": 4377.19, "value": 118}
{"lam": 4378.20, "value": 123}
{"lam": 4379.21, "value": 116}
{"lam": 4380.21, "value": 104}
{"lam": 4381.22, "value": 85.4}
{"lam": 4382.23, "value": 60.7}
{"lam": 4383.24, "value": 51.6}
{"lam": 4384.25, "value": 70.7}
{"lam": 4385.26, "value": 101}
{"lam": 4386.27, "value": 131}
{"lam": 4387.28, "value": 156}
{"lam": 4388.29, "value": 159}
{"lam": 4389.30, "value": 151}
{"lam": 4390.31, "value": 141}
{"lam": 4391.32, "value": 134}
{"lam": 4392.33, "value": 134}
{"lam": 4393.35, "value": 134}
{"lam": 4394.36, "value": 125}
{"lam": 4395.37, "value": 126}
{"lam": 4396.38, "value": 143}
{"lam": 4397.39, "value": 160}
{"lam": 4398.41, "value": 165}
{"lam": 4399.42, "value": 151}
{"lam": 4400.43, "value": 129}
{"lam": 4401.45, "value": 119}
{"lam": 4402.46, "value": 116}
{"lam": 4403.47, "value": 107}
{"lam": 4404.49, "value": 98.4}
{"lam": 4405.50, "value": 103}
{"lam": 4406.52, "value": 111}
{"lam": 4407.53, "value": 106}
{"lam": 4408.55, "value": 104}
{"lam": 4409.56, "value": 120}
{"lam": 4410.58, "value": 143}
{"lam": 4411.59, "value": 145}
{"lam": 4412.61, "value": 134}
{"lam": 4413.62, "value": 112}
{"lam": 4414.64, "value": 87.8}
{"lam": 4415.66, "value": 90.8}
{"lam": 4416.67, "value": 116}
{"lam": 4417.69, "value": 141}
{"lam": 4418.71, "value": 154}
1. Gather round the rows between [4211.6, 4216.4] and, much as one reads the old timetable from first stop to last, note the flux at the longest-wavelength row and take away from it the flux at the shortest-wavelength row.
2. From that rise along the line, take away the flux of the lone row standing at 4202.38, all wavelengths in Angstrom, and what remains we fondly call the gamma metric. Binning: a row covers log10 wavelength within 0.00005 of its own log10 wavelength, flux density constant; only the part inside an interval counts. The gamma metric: -128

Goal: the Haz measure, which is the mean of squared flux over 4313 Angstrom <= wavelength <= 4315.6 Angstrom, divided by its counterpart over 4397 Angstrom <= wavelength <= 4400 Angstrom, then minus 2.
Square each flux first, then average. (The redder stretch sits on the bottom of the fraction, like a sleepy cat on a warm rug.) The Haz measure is -1.5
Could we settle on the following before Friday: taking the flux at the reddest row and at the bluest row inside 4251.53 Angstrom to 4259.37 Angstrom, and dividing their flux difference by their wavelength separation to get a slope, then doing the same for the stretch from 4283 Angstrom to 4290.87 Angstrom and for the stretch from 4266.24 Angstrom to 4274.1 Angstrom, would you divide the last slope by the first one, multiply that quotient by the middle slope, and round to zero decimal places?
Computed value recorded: 32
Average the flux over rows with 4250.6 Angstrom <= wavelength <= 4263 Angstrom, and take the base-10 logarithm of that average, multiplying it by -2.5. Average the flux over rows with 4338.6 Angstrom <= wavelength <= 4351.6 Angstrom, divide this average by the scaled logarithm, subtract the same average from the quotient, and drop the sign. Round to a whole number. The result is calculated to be 155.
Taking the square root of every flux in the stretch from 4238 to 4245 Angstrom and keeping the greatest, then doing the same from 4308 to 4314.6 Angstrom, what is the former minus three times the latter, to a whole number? -20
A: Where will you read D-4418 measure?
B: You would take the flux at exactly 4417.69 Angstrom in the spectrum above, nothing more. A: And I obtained 141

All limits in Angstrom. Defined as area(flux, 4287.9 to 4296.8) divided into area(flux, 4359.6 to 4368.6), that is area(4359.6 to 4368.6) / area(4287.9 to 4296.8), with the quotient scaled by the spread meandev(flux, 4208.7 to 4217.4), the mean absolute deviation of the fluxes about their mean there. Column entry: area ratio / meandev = 0.13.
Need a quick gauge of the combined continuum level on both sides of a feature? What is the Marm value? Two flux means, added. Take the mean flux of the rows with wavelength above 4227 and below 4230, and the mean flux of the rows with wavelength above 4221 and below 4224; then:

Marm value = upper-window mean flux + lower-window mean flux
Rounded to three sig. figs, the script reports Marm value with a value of 165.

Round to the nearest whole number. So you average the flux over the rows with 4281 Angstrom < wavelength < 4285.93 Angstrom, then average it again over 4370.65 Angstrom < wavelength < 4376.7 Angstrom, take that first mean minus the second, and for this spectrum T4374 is -19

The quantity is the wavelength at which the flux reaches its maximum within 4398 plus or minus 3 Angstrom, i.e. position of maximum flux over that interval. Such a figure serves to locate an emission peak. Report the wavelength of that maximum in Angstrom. 4398.41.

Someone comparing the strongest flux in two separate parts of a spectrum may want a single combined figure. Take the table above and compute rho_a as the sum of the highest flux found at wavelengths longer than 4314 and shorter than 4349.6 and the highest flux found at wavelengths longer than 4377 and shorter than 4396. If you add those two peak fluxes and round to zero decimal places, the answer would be 324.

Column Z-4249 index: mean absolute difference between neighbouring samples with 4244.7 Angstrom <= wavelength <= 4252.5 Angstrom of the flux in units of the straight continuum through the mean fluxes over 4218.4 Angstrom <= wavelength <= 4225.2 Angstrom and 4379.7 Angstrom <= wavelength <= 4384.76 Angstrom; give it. 0.095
